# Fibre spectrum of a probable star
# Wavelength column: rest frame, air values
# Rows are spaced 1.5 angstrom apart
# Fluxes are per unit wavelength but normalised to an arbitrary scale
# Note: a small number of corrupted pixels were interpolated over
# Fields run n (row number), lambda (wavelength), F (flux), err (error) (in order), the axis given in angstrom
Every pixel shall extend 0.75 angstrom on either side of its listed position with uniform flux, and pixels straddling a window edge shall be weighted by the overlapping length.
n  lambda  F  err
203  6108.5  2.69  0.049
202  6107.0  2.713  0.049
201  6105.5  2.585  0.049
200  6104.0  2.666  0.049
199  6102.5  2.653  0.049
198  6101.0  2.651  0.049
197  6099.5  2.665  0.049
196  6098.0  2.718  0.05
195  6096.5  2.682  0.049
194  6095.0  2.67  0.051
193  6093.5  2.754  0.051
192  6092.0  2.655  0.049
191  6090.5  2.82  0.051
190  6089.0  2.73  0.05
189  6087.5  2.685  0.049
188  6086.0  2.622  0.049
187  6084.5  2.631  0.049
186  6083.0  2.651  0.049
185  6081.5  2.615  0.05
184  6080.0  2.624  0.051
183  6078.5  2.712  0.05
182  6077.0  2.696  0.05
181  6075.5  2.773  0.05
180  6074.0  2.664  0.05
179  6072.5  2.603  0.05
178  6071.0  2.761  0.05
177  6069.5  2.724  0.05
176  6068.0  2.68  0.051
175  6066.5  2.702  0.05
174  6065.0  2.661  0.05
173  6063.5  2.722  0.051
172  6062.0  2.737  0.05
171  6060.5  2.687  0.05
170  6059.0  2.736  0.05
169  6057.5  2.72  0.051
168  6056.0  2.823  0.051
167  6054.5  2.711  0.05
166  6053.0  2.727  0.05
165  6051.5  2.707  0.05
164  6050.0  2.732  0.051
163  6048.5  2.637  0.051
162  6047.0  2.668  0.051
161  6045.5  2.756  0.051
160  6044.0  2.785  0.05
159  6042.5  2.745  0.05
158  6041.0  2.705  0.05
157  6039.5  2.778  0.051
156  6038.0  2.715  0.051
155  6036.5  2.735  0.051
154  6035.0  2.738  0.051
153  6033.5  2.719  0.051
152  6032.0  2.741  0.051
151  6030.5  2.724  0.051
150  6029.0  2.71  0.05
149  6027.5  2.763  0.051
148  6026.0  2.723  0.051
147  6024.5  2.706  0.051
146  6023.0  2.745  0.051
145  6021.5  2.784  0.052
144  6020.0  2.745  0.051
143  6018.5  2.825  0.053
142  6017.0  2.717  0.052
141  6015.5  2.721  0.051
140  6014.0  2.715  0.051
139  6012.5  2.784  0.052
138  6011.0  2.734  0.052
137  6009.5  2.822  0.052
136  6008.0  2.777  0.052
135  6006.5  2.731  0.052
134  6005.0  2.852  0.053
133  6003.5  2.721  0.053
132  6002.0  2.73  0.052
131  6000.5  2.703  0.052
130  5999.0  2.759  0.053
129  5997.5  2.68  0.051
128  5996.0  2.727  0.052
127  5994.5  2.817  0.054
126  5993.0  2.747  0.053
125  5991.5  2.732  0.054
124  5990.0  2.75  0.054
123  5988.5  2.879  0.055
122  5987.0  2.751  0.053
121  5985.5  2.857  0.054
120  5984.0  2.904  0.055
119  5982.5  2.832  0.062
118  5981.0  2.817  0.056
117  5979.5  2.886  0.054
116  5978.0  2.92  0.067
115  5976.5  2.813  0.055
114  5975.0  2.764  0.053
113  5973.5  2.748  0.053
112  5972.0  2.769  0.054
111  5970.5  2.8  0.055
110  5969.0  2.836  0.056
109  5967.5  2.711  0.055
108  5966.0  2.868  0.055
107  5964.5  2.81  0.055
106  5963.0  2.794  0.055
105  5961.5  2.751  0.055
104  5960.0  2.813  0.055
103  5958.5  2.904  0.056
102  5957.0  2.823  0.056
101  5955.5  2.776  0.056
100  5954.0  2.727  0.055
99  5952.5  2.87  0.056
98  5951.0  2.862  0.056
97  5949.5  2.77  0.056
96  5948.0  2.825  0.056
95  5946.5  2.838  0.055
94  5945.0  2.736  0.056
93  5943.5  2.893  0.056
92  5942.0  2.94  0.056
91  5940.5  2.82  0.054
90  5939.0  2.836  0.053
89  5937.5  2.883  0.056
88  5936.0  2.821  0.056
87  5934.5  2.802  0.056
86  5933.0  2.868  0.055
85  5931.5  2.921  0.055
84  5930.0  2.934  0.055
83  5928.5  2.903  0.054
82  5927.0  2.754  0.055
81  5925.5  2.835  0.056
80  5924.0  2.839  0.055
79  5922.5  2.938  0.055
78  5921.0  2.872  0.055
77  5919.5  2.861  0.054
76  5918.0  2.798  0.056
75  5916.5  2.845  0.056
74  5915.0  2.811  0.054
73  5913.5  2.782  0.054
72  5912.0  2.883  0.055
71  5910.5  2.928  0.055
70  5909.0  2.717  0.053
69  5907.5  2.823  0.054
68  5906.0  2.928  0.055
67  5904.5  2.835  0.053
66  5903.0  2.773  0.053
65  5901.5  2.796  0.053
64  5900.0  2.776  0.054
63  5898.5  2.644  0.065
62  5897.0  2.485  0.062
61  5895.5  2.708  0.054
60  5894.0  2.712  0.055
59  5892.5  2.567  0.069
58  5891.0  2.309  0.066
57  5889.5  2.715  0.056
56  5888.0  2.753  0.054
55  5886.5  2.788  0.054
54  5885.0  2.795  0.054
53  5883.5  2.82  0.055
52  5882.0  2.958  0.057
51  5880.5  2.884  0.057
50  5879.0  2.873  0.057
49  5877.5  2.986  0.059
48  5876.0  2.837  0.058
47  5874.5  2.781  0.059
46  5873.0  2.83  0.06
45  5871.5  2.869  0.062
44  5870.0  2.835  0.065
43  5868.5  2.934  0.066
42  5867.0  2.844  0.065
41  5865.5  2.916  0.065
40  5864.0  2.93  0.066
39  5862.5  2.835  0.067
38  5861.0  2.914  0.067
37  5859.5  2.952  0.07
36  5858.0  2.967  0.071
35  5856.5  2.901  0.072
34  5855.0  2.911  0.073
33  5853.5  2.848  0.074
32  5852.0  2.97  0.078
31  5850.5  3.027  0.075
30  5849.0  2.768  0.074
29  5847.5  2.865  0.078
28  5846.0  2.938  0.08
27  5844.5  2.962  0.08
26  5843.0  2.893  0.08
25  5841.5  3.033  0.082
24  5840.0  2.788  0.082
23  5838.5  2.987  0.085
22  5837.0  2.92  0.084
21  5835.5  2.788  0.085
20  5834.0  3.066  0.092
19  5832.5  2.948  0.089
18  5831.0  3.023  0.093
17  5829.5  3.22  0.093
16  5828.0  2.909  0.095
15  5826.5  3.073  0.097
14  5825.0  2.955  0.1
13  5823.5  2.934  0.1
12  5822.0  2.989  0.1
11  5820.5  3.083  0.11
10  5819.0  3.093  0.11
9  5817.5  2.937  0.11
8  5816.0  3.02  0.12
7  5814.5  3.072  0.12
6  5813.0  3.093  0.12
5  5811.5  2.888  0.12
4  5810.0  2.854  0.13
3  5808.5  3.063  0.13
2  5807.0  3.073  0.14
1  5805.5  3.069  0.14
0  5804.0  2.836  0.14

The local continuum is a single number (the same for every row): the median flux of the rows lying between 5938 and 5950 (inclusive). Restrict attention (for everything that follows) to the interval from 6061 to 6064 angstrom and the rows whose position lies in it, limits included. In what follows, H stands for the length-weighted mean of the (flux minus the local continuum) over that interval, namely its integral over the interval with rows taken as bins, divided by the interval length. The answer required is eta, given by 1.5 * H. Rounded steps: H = -0.10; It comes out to -0.16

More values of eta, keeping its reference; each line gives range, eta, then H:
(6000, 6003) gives -0.17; -0.11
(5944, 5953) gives -0.02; -0.01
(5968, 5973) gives -0.05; -0.04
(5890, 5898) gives -0.40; -0.27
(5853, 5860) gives 0.13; 0.09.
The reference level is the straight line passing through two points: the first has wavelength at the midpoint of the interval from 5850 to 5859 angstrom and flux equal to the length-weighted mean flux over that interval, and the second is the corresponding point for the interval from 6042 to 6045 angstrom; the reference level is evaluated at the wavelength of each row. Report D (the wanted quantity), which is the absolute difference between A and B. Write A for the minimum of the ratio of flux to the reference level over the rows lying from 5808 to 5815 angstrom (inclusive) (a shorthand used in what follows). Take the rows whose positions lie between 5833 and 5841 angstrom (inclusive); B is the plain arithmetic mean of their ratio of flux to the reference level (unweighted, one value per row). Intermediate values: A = 0.959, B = 0.99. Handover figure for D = 0.027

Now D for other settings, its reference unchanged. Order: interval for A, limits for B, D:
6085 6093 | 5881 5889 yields 0.010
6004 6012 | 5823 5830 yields 0.044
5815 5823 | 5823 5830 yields 0.030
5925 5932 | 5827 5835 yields 0.067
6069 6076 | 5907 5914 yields 0.030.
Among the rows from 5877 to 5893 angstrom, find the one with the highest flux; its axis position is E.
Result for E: 5877.5 angstrom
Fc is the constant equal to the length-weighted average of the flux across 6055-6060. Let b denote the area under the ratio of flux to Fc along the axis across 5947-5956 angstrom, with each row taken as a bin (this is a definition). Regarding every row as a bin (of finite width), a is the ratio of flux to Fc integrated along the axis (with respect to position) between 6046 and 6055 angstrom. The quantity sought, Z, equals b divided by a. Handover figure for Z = 1.04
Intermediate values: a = 8.82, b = 9.2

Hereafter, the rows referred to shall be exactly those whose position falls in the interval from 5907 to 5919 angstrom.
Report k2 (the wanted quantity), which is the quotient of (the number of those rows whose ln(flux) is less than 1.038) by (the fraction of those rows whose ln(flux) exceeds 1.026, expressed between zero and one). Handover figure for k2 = 7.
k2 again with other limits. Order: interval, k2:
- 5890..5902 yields 64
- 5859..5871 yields 0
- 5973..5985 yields 5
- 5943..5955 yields 5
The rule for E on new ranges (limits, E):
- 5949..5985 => 5978.0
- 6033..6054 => 6044.0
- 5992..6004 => 5994.5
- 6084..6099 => 6090.5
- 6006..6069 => 6018.5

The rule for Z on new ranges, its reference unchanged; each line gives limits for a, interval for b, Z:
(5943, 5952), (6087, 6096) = 0.96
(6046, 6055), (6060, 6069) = 1.00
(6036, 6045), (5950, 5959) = 1.03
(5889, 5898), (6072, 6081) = 1.04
